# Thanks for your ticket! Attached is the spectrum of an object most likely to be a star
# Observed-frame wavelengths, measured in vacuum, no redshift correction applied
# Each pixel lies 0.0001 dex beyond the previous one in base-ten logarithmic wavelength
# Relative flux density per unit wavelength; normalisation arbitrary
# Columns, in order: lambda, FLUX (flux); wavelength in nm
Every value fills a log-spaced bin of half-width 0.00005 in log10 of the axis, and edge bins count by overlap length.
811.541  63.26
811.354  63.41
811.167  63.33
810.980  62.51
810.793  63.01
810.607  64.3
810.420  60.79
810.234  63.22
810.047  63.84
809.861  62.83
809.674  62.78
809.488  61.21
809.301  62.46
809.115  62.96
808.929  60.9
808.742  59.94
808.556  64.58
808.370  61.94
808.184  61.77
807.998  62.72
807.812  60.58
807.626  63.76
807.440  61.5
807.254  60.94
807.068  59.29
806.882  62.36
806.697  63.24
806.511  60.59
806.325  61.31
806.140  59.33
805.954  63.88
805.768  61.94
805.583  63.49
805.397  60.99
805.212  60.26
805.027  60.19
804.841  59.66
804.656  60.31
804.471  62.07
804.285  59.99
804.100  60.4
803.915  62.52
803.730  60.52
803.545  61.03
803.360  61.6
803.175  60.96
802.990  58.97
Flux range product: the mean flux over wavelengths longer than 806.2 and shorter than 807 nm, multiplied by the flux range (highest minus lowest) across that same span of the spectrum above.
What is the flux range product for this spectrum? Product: 164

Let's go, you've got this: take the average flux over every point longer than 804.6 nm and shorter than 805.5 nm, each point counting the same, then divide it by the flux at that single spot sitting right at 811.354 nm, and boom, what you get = 0.951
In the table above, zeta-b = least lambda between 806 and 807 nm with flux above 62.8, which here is 806.697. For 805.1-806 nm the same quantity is 805.583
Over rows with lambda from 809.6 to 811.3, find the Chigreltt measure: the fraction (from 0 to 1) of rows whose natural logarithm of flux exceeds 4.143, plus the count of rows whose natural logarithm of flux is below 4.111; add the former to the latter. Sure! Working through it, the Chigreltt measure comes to 2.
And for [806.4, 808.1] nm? 4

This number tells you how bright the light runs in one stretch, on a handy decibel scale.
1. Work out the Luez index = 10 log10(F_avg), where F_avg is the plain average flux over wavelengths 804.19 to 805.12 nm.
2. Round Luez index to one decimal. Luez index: 17.8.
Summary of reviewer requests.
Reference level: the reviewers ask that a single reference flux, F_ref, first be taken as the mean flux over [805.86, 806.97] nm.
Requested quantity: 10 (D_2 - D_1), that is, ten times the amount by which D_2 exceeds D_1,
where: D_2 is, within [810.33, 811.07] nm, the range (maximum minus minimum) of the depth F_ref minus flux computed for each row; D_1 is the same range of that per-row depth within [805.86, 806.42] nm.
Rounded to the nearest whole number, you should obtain -10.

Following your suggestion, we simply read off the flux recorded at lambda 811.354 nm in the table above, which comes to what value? 63.41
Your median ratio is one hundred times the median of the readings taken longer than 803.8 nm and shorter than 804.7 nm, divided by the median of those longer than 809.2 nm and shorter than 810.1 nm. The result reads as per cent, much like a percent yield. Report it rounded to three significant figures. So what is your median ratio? 96.2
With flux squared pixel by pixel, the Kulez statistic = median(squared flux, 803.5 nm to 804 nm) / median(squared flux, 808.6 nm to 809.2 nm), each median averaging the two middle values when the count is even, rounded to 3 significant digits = 1.00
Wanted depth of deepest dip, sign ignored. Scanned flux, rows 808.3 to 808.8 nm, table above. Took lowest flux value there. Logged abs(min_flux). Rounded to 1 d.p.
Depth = 59.9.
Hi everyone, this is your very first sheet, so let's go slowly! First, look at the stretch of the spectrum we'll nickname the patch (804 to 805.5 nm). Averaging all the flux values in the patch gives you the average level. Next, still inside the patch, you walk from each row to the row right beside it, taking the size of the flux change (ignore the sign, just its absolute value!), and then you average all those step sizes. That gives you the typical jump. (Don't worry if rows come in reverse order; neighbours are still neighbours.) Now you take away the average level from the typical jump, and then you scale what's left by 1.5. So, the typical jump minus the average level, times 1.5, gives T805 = -89.4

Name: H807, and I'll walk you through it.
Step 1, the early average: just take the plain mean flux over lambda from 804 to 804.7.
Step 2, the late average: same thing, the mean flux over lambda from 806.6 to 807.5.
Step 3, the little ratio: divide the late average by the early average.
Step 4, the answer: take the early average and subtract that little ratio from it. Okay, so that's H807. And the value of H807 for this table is 59.7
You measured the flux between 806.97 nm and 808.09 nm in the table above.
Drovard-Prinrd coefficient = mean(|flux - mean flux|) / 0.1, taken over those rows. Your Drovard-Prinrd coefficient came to 12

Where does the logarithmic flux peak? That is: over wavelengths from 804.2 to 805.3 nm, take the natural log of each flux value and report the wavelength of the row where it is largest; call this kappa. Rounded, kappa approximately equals 804.471 nm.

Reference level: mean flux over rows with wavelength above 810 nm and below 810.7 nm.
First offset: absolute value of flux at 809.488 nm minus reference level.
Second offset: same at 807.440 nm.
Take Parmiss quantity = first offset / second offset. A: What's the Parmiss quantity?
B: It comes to 1.2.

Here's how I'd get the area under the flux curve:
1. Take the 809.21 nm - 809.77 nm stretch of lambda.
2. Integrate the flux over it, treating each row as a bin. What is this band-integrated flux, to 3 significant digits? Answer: 34.8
